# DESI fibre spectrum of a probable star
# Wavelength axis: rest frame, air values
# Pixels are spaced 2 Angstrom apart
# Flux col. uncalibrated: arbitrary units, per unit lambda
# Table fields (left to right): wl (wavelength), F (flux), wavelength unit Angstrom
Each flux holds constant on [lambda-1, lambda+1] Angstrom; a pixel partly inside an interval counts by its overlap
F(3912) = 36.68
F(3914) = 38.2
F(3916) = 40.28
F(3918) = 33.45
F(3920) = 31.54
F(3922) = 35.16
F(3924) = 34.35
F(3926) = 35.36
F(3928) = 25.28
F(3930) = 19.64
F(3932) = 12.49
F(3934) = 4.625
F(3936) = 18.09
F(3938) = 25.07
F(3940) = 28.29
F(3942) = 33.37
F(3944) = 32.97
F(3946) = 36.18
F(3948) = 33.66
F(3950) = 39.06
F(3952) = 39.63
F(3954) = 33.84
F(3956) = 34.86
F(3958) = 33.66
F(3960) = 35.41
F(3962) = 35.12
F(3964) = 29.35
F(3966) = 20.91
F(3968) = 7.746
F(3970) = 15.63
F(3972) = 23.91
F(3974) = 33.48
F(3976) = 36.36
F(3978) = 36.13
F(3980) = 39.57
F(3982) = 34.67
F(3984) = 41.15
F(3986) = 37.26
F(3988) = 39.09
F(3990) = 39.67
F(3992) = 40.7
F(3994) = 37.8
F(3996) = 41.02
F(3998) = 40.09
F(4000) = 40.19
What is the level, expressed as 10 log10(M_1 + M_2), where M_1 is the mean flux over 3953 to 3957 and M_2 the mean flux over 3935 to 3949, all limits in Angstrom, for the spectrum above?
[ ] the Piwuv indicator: 18.1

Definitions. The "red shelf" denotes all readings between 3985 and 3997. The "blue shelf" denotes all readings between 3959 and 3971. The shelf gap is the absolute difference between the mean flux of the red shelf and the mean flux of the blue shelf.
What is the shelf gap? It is 15.2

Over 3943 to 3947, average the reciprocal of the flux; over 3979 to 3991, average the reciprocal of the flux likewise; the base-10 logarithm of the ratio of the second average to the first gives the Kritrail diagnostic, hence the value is -0.047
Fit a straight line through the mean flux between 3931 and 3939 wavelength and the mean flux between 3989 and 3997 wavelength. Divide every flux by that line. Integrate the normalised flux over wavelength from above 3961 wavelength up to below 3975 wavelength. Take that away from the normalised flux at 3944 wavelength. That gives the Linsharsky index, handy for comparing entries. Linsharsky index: -10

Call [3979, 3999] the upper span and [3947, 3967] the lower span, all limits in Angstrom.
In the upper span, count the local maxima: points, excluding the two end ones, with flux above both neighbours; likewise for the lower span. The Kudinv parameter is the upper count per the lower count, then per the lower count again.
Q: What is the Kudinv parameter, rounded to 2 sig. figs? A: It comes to 0.33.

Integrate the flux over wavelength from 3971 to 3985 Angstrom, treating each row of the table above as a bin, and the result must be 491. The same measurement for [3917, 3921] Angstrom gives 130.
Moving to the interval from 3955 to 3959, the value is 137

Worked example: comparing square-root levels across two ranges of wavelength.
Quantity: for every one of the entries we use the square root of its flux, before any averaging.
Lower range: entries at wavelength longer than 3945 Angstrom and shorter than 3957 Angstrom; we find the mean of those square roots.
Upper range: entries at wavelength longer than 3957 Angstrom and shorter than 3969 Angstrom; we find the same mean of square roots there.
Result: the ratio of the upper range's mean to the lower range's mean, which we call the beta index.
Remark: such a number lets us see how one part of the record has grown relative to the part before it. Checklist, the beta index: 0.84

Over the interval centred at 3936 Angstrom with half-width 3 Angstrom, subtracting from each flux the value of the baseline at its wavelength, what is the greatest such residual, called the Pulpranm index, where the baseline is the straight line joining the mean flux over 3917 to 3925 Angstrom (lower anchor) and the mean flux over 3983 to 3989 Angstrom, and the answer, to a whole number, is -10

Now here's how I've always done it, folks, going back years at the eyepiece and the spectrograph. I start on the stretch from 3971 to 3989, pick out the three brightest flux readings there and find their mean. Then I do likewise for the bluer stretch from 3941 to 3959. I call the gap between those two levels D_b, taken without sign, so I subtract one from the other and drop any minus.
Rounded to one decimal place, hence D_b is 1.6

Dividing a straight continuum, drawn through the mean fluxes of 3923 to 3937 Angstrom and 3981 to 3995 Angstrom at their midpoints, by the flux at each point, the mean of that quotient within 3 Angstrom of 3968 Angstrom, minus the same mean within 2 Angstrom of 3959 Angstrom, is 1.8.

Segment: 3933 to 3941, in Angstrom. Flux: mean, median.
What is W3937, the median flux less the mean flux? 2.6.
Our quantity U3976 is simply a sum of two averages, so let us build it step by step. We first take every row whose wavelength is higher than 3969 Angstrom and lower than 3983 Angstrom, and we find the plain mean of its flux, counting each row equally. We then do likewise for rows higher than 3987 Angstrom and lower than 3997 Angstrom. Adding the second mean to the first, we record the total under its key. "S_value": 71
